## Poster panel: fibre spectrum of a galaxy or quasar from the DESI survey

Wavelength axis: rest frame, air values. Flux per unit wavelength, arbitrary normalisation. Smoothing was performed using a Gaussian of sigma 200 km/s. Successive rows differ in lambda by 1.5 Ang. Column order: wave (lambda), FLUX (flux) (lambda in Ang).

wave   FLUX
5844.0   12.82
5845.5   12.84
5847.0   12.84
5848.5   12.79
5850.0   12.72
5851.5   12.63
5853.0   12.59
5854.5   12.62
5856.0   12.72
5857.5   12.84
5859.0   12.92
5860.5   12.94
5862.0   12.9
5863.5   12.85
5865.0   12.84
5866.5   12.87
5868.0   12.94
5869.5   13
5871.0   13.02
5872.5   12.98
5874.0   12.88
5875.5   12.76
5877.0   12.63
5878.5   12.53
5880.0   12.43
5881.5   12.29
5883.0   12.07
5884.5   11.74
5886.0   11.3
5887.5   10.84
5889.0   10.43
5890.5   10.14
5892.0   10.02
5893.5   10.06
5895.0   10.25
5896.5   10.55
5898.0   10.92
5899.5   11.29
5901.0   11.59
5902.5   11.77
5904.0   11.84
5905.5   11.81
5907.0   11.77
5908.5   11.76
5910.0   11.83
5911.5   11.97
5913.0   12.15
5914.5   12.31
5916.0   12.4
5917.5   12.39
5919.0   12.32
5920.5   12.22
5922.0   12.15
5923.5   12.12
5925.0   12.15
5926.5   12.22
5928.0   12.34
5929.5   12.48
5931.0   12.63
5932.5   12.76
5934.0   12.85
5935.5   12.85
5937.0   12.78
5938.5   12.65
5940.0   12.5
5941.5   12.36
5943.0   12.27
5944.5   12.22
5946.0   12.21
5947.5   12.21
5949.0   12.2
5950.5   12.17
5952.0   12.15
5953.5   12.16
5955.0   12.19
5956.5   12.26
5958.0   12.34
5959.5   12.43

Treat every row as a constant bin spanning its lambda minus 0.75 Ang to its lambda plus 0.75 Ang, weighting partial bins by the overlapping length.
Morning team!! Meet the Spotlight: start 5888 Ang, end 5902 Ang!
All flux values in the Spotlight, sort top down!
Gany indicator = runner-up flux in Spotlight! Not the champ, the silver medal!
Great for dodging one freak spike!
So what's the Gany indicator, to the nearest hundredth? 11.29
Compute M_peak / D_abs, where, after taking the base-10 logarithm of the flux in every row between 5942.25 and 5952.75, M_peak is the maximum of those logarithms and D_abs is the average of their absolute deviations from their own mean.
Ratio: 1153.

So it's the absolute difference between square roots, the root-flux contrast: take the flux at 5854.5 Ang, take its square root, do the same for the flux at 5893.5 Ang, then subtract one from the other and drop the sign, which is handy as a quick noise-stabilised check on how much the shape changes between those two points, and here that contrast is 0.38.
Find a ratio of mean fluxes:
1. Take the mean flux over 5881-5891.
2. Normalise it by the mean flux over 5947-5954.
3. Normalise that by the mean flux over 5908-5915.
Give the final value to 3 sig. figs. 0.0770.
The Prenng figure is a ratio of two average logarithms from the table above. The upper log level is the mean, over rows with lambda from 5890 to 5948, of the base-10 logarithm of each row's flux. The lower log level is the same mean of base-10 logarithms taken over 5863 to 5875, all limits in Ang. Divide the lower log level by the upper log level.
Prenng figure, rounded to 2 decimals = 1.03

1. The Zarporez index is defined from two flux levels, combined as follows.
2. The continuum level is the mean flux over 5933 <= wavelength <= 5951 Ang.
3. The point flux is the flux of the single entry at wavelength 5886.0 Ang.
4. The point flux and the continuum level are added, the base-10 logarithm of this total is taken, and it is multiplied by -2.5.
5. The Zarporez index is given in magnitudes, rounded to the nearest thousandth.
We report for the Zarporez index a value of -3.439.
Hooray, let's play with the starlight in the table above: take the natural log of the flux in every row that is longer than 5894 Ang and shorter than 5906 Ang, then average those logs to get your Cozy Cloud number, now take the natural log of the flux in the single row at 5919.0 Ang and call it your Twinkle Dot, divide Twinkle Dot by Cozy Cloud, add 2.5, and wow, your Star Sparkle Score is 3.54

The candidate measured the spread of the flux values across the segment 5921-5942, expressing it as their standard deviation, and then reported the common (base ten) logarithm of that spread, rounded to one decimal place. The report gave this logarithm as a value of -0.6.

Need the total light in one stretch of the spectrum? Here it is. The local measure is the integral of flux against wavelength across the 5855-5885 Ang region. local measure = 381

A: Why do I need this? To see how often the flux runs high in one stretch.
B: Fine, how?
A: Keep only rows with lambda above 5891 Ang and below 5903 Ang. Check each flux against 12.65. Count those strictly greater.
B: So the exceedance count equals 0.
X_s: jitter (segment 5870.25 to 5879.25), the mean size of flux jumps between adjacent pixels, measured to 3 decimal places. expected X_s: 0.098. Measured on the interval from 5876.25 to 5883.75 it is 0.140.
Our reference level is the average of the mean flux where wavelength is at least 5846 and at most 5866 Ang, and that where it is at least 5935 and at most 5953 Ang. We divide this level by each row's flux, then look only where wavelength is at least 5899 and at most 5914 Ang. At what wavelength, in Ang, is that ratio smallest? 5913.0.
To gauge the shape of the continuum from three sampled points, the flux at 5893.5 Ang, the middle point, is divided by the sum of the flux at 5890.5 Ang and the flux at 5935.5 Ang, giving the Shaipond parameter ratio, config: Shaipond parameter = 0.438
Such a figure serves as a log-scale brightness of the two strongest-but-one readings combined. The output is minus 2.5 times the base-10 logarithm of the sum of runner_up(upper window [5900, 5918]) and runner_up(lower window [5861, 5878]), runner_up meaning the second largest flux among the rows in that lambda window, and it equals -3.51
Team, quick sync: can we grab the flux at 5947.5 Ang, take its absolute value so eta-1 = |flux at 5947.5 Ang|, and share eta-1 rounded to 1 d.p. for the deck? 12.2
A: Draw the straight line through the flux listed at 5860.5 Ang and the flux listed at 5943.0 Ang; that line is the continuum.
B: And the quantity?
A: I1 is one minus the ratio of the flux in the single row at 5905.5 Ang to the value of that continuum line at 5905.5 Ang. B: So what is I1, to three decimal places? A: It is 0.061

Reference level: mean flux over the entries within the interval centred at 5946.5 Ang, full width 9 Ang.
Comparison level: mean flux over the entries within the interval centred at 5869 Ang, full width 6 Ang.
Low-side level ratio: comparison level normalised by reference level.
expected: 1.06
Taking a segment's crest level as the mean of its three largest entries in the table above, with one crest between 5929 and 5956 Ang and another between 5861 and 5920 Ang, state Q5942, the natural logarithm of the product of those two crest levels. 5.12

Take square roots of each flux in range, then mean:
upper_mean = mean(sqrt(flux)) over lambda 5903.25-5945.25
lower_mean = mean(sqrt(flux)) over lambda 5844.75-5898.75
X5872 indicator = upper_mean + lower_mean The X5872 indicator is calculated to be 6.99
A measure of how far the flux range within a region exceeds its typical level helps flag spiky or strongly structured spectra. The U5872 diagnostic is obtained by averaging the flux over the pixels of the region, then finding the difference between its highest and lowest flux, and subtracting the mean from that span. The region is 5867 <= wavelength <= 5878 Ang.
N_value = -12.5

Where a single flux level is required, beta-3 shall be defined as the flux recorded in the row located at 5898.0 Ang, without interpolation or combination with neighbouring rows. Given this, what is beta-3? 10.92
